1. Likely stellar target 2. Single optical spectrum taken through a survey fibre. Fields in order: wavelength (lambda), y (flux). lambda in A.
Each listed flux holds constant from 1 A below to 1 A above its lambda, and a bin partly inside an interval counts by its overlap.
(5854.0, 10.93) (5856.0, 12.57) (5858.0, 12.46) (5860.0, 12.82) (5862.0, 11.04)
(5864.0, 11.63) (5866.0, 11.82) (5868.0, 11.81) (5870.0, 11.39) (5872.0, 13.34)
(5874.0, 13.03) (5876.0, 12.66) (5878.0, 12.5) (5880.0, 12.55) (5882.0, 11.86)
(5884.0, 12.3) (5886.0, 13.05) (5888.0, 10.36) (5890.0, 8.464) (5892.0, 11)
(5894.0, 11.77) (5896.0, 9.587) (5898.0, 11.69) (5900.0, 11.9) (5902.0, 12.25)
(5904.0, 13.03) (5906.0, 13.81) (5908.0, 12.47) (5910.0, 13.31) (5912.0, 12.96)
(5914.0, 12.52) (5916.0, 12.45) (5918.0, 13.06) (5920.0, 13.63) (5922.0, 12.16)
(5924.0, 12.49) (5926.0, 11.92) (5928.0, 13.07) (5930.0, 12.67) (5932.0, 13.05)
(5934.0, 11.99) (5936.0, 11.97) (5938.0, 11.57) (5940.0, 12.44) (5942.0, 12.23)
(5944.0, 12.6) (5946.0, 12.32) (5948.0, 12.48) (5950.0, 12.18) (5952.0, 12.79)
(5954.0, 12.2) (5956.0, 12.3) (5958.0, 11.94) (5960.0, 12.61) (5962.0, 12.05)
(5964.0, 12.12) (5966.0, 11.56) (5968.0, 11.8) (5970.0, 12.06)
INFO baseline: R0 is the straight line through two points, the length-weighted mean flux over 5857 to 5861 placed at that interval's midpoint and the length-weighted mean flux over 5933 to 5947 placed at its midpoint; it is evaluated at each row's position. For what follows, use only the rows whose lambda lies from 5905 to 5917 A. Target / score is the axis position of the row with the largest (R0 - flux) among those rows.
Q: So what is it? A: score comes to 5908.0 A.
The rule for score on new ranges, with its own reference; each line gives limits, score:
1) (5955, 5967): 5966.0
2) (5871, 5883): 5882.0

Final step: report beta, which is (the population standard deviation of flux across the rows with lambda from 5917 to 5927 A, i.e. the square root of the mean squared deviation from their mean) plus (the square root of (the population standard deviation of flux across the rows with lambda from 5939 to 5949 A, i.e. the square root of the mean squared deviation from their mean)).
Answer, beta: 1.0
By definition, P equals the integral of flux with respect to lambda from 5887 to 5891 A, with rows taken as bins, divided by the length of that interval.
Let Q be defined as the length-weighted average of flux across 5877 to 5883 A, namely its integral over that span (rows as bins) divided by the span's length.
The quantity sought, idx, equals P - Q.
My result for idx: -2.9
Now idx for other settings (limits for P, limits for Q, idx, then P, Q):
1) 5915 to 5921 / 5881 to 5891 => 1.8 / 13.0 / 11.2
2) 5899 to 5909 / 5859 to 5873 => 0.7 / 12.7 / 12.0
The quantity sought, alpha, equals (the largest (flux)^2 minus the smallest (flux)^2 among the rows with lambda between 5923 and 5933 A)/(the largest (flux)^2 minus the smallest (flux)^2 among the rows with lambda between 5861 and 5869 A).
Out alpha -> 1.6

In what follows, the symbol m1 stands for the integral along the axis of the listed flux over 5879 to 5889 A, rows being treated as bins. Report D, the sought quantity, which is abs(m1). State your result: 120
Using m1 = 120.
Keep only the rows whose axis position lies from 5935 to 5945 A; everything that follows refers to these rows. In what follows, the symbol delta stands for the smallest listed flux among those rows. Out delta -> 11.57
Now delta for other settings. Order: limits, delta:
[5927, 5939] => 11.57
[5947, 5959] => 11.94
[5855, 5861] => 12.46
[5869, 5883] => 11.39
